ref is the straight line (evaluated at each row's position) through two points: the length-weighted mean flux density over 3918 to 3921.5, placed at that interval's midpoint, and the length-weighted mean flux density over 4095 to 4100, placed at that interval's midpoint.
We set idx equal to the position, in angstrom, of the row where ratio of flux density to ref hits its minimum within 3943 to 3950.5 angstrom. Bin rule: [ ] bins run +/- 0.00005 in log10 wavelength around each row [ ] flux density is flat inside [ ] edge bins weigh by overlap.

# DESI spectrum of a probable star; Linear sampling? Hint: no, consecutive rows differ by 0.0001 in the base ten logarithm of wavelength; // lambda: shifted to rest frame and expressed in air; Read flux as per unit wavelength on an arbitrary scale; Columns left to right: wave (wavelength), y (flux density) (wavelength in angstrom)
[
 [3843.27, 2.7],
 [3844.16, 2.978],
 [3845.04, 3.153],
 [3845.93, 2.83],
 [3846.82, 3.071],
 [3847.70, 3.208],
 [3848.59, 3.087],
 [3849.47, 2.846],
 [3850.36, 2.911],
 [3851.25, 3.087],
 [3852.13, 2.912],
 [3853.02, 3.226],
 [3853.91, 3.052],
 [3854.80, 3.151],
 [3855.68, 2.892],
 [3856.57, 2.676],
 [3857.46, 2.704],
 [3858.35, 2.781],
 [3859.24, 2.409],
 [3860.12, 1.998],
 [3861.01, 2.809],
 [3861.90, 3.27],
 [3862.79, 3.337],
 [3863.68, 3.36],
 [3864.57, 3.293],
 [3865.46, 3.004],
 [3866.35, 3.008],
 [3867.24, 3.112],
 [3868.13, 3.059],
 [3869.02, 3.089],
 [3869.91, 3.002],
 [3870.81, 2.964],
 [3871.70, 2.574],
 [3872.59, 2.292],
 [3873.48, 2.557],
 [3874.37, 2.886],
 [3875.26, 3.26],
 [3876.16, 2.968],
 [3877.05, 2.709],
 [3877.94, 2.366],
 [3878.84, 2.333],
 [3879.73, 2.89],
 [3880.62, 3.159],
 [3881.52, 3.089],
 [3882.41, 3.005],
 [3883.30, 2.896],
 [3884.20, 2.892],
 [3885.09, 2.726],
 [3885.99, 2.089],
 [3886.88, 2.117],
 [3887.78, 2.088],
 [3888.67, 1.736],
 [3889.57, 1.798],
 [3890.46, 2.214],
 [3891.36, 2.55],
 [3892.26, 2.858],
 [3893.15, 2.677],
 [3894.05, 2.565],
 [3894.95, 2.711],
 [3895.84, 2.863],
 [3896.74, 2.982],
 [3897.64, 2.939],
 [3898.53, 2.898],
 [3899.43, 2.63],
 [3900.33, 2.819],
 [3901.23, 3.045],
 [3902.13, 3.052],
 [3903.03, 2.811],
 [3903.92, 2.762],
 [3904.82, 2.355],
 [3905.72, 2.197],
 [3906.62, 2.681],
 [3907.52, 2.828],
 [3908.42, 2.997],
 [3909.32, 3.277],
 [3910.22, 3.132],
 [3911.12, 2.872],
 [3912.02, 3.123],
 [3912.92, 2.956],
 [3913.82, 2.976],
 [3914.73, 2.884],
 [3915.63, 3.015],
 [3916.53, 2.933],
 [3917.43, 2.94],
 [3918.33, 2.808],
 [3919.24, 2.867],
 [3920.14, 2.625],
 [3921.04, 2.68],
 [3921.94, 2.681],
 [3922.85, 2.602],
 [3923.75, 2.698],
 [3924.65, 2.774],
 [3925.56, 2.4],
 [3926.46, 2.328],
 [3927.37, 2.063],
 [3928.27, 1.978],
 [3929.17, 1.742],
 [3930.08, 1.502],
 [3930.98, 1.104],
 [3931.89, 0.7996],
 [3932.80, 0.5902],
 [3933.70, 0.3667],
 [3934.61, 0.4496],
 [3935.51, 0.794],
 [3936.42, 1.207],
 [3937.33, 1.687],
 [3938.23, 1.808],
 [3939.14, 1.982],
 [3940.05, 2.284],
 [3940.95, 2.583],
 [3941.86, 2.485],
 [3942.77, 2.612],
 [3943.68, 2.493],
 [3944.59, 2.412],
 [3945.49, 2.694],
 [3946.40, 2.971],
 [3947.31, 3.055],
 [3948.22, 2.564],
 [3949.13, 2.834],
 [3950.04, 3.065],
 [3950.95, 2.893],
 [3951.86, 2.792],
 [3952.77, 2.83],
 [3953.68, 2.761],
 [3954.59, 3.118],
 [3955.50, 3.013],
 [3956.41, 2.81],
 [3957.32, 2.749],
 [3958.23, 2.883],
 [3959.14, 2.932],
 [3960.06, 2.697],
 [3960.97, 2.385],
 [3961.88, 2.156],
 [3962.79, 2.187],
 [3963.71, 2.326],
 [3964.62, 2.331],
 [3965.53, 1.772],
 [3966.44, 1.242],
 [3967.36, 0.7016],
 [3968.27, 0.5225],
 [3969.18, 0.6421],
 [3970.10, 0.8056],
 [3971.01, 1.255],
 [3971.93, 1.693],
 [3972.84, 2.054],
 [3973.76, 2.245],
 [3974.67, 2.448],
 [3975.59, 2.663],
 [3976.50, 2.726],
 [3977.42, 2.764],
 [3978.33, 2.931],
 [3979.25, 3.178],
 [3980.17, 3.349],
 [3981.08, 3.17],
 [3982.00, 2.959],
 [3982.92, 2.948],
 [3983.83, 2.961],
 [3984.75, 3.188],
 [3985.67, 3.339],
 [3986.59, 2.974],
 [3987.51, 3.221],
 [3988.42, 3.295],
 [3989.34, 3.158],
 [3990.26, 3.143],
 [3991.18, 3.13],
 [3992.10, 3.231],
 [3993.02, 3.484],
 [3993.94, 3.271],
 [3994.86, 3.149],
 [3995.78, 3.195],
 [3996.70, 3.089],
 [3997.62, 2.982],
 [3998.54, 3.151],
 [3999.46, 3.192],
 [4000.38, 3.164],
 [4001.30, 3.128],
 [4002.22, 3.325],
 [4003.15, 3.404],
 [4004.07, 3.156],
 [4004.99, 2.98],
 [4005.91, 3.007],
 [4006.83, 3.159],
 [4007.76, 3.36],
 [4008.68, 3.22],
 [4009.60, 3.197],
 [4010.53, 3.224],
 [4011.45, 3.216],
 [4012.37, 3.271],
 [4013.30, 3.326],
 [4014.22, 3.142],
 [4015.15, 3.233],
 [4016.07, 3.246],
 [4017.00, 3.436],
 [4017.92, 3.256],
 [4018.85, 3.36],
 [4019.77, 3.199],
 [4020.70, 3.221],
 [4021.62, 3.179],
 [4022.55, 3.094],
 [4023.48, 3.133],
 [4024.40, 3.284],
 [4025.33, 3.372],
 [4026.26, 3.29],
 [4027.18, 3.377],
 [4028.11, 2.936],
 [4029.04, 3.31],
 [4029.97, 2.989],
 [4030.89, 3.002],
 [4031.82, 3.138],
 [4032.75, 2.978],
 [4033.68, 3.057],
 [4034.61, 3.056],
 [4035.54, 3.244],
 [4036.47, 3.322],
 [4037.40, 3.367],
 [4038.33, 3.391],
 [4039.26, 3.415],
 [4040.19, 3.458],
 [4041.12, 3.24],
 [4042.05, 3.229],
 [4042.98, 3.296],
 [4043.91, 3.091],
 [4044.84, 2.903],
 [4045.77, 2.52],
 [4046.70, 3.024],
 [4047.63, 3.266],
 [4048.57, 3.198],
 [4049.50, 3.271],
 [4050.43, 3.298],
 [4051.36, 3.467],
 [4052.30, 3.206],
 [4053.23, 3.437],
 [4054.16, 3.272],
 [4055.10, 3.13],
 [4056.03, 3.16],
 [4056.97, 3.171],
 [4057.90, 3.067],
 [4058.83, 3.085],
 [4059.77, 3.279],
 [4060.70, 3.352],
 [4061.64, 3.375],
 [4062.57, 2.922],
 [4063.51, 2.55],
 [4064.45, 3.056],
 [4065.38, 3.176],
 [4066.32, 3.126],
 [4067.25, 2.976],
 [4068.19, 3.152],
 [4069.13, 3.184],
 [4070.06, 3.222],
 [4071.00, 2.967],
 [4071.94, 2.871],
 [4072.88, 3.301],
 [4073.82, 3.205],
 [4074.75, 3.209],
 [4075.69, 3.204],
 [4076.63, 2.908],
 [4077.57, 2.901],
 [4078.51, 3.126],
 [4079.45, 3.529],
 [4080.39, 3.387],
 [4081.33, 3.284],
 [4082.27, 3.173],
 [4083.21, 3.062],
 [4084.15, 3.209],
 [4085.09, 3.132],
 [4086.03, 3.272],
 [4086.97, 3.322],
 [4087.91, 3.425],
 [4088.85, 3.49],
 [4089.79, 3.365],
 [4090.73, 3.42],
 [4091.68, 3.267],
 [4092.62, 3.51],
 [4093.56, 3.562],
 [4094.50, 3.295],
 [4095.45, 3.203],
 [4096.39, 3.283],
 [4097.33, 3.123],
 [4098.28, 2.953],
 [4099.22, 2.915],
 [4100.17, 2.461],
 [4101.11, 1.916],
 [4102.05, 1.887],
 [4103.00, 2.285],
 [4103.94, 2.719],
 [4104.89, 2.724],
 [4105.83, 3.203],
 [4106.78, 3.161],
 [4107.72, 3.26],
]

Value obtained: 3944.59 angstrom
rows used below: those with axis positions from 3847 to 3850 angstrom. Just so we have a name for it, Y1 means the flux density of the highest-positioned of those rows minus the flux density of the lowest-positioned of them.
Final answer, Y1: -0.4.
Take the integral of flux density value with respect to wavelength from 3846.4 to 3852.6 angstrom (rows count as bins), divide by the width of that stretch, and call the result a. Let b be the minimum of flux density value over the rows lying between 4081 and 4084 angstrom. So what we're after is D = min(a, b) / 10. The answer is 0.302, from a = 3.0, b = 3.062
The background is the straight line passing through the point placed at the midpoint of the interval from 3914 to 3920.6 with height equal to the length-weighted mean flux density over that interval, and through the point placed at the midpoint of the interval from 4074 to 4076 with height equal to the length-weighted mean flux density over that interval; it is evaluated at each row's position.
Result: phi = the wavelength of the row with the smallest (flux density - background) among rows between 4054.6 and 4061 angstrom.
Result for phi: 4057.90 angstrom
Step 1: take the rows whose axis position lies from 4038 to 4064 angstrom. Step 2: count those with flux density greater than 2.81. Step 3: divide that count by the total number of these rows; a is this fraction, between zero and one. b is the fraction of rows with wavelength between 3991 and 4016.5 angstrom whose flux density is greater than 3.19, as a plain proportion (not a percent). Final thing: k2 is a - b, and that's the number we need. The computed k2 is 0.4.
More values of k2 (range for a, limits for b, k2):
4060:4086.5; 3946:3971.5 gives 1.0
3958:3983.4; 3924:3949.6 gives 0.3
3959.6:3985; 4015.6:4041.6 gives -0.4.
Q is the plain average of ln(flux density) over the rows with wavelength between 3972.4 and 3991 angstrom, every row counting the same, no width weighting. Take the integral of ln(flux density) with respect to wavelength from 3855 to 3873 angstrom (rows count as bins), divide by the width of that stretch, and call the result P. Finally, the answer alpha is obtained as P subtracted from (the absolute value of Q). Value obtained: 0.02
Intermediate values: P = 1.05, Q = 1.07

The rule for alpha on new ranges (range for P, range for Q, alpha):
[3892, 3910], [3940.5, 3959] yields -0.01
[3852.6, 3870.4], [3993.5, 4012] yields 0.08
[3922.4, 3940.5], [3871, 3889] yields 0.60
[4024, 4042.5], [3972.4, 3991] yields -0.10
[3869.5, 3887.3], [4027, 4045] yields 0.16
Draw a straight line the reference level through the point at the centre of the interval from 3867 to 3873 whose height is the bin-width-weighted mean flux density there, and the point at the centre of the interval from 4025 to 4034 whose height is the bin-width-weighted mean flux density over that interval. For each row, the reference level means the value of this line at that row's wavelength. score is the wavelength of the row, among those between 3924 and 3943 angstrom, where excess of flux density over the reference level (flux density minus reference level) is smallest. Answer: 3933.70 angstrom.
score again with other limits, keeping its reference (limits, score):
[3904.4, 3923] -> 3905.72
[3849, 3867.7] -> 3860.12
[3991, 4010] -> 4004.99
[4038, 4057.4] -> 4045.77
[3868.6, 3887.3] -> 3885.99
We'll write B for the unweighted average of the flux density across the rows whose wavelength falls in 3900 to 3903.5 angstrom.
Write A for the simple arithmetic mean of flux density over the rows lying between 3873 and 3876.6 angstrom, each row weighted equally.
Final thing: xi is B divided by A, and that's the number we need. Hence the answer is 1.005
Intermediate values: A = 2.92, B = 2.93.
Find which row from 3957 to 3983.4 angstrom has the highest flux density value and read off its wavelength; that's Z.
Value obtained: 3980.17 angstrom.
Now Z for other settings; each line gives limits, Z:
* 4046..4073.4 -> 4051.36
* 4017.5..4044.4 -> 4040.19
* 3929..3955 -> 3954.59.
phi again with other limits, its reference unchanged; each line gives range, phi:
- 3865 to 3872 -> 3871.70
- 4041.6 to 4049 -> 4045.77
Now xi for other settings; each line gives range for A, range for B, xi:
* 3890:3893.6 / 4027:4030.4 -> 1.225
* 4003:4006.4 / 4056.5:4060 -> 1.004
